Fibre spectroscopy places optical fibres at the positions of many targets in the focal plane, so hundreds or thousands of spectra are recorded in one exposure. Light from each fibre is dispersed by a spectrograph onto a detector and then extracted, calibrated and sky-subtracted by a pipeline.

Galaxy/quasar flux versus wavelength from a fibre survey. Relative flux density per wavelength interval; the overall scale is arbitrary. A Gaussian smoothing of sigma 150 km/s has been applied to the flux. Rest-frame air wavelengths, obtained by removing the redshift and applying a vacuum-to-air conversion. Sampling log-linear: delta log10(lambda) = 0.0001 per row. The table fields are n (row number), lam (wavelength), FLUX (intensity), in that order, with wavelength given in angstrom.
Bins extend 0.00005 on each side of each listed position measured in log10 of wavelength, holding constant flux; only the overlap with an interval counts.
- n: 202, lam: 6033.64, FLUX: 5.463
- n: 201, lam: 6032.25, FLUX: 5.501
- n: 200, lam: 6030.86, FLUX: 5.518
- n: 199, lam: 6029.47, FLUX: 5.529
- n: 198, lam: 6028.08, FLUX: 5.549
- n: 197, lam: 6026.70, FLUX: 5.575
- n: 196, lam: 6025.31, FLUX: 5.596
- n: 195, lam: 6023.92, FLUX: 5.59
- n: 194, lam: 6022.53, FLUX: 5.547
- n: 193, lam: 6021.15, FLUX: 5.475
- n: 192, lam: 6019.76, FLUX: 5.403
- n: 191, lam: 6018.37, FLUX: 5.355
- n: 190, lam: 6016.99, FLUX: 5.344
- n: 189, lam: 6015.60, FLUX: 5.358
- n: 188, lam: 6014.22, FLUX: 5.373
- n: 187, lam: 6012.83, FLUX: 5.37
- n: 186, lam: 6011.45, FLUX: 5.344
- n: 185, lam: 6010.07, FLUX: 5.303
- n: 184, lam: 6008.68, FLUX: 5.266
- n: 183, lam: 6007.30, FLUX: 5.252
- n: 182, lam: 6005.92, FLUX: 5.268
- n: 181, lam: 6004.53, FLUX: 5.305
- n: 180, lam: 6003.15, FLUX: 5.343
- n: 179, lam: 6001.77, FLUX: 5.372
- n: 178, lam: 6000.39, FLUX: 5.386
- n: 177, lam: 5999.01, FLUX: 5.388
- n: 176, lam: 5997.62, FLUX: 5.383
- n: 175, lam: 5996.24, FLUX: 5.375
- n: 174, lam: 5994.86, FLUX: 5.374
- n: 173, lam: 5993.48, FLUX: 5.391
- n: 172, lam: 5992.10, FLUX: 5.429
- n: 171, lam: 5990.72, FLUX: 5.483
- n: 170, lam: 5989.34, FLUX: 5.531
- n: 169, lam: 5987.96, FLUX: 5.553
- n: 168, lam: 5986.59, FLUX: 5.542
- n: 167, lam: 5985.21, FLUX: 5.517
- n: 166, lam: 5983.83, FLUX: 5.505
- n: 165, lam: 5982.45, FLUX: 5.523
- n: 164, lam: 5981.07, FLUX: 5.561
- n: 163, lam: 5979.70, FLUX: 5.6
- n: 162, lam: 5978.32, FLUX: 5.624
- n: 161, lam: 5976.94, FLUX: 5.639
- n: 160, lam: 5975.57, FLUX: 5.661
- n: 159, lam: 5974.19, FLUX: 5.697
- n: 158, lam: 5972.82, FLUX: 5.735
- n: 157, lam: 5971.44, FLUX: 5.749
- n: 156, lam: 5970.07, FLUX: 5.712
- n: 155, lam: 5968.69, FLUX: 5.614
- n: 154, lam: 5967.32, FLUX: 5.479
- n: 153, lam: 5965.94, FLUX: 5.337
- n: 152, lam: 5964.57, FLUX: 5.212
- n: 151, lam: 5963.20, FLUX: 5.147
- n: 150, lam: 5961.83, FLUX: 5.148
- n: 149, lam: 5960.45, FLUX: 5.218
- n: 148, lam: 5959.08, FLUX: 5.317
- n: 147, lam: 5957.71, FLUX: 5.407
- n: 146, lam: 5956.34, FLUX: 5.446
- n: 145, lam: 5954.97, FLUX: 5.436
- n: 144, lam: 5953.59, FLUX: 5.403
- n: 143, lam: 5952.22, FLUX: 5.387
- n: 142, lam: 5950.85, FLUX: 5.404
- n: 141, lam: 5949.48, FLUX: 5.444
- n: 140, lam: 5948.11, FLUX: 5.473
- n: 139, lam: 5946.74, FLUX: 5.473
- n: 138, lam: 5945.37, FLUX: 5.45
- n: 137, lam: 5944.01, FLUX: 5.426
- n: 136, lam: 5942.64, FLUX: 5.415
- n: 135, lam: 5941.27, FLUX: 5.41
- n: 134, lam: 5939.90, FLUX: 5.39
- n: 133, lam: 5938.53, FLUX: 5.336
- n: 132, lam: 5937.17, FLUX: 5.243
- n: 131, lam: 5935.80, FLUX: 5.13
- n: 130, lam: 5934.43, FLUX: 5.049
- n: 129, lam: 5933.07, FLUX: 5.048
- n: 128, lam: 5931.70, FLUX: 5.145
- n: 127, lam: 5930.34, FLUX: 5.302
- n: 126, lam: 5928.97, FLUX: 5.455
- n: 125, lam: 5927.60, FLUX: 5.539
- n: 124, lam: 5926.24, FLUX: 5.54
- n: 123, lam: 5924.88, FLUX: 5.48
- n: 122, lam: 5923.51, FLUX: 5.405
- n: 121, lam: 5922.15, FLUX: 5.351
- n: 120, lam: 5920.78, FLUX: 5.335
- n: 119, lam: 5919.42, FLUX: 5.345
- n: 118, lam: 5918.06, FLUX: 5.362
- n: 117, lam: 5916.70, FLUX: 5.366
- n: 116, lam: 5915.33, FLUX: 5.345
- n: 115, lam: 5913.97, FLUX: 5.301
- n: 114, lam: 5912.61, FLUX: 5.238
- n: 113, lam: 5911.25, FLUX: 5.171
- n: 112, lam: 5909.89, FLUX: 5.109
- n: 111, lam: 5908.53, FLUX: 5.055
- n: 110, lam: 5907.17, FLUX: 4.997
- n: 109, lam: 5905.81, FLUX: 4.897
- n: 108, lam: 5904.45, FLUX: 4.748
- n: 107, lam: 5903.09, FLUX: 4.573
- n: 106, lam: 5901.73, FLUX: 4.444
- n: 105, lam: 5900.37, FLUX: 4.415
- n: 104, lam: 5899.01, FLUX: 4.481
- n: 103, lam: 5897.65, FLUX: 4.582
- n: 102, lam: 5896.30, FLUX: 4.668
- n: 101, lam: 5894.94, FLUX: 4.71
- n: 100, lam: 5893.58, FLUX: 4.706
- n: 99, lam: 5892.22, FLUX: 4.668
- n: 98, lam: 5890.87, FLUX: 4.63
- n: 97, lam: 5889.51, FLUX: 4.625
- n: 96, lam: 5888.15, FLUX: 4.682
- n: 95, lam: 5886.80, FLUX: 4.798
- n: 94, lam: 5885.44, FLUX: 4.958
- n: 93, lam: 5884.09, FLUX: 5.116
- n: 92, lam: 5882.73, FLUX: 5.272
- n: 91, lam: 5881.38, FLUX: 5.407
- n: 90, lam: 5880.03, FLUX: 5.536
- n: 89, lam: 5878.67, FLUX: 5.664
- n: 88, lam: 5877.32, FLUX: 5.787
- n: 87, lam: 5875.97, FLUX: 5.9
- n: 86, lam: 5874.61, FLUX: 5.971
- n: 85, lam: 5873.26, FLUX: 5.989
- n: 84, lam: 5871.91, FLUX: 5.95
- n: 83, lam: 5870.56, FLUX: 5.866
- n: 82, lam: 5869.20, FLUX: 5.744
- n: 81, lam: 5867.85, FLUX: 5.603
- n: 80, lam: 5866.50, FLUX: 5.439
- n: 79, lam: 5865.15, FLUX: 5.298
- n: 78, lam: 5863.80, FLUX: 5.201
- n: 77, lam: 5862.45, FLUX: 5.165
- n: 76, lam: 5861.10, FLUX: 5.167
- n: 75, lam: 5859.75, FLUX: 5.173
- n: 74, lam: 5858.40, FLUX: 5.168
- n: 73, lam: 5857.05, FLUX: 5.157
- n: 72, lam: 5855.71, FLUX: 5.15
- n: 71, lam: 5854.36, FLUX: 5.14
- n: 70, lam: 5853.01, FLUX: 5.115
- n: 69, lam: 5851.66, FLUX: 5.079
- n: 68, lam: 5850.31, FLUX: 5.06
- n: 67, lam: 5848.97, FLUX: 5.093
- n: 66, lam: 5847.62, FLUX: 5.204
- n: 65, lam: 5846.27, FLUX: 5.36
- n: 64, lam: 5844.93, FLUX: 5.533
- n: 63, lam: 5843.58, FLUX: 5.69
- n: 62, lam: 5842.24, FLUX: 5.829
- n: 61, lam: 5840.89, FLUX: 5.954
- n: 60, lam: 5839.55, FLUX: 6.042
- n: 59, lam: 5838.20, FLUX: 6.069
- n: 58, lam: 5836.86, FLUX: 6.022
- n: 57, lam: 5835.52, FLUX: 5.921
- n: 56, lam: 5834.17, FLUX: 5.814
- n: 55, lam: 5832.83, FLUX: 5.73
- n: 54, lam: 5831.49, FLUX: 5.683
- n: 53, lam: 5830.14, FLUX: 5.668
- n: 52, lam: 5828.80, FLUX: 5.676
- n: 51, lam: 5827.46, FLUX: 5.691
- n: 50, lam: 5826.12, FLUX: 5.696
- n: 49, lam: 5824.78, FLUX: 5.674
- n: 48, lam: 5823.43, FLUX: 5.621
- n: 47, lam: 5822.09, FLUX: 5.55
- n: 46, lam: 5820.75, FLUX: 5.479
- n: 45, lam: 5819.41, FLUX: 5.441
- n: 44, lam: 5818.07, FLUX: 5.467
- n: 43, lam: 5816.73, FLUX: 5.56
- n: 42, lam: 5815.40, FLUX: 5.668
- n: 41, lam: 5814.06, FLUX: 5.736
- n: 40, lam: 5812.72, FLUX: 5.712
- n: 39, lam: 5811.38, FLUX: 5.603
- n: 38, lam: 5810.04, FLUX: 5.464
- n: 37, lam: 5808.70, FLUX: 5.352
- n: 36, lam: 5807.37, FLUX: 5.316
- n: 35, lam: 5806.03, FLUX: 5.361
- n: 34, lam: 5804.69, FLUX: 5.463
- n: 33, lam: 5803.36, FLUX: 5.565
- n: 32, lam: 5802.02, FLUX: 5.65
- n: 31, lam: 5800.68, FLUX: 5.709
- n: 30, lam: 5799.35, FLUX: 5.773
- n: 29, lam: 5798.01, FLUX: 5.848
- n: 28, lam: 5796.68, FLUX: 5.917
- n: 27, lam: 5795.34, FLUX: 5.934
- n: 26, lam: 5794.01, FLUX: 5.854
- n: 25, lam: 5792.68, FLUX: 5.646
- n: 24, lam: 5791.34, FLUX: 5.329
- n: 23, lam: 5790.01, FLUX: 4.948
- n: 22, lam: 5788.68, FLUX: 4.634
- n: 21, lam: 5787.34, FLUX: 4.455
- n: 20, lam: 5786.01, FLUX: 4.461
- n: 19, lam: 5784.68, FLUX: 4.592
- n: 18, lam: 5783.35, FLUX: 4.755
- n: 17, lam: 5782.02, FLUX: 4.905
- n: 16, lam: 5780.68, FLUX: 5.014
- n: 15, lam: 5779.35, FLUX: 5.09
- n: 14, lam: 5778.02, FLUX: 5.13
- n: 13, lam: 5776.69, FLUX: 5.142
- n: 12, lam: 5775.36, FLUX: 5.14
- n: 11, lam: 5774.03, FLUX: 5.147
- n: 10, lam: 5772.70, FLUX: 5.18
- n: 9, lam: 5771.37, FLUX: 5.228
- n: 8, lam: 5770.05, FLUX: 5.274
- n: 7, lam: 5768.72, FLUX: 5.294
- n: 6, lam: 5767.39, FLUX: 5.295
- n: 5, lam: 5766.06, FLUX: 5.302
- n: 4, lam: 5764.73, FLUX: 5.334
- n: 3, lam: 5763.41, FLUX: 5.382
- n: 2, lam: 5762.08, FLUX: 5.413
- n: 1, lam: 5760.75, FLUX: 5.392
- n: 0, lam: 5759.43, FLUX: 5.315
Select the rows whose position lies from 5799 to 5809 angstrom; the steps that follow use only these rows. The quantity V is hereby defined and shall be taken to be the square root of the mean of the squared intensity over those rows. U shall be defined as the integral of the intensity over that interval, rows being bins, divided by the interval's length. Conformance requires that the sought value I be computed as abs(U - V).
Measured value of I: 0.0014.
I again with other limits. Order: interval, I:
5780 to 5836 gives 0.0163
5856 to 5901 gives 0.0221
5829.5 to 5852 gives 0.0028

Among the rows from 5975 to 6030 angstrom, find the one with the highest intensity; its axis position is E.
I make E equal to 5975.57 angstrom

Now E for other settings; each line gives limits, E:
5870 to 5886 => 5873.26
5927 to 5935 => 5927.60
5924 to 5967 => 5926.24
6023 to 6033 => 6025.31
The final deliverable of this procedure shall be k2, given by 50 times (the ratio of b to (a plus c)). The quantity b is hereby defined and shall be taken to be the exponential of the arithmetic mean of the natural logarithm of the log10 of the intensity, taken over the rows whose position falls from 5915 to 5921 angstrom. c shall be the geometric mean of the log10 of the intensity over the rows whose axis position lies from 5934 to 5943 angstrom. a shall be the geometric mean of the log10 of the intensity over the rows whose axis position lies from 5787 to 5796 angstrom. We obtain 25.3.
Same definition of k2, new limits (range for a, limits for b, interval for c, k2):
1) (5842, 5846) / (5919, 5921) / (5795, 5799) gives 23.8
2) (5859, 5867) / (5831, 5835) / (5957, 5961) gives 26.3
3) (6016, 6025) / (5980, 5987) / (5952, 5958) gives 25.3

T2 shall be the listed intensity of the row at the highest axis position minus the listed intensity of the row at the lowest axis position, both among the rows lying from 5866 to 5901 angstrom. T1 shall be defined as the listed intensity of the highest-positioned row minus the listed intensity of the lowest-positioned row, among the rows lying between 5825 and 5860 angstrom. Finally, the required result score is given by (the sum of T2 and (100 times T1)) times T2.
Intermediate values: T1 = -0.52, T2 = -1.0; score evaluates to 55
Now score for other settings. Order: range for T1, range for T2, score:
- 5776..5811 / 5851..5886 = -4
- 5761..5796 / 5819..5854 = -17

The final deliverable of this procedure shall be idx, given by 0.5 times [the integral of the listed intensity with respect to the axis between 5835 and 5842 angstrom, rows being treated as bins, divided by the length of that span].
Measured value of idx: 3.00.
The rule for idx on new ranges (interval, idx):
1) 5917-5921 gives 2.68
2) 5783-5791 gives 2.33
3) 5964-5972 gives 2.76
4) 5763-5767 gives 2.67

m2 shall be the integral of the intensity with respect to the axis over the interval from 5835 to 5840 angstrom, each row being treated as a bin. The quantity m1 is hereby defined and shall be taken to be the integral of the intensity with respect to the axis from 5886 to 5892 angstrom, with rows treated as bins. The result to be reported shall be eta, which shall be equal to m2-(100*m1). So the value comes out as -2783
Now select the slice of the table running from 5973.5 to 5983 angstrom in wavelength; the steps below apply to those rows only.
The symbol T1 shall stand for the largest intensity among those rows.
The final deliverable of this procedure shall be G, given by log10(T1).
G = 0.756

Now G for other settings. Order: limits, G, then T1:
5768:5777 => 0.724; 5.294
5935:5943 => 0.734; 5.415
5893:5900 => 0.673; 4.71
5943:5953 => 0.738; 5.473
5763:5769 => 0.731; 5.382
